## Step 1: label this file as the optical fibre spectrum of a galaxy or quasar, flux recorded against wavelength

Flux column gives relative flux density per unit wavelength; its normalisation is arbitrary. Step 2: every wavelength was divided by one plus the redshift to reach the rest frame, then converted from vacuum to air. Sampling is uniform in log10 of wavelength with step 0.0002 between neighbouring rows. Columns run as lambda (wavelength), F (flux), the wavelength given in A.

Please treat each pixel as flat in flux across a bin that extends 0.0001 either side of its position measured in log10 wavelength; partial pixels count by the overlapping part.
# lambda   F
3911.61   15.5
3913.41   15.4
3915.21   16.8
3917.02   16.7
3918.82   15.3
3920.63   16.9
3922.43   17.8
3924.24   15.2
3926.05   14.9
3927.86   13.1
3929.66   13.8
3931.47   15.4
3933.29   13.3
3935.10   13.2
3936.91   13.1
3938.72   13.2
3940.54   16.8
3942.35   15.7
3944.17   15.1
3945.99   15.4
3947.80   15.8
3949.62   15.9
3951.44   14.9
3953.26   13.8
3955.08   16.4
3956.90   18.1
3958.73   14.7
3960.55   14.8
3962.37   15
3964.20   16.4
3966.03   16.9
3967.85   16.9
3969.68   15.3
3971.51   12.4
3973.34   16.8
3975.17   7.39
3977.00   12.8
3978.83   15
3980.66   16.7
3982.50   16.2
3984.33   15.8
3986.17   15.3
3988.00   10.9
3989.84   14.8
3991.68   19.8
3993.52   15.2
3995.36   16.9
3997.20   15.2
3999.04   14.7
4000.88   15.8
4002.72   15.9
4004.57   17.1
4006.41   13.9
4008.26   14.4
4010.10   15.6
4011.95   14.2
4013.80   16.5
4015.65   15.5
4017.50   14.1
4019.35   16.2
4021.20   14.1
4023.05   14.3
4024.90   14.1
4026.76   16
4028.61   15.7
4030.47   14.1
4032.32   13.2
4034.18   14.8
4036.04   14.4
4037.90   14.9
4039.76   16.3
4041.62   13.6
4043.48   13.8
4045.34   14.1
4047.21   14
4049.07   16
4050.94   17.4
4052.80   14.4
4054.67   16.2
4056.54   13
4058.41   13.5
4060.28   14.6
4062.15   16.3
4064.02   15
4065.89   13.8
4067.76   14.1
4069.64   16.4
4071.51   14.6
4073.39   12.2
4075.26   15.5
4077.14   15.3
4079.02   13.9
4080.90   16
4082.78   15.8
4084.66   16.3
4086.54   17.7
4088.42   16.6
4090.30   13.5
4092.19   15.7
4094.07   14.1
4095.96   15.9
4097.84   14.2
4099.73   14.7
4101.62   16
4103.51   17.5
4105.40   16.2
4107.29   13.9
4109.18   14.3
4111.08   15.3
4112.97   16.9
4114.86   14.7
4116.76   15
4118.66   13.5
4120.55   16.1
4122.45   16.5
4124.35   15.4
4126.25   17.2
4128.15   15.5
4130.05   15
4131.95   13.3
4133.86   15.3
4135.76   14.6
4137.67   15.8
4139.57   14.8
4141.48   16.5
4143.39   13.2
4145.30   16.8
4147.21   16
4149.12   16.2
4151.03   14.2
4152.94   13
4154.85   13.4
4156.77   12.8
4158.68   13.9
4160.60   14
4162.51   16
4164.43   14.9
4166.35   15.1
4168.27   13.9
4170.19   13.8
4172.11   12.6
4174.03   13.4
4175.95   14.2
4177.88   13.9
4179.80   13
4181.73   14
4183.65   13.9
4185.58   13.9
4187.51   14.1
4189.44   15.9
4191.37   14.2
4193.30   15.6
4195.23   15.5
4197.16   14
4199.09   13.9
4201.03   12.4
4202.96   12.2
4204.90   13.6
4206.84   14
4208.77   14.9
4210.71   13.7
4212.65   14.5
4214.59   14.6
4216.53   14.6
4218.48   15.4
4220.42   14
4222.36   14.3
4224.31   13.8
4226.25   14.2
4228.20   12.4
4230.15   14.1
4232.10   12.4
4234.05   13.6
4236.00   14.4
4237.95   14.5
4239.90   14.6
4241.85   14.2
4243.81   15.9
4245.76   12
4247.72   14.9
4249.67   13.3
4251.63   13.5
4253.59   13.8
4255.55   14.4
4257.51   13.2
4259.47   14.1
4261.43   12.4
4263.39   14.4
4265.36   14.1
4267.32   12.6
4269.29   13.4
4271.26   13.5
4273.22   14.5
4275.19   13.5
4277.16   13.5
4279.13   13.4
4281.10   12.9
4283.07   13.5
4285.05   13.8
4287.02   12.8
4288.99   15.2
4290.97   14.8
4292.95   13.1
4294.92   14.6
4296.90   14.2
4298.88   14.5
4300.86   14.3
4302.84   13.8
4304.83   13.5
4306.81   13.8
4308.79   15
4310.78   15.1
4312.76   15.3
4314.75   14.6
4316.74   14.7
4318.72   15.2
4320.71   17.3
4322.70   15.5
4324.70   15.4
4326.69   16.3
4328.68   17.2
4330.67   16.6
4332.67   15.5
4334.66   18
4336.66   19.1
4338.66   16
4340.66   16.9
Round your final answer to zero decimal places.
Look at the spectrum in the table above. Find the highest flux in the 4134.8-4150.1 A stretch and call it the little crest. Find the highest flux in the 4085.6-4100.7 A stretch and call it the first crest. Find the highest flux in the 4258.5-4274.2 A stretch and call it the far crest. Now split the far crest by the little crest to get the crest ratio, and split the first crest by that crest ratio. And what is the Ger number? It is 21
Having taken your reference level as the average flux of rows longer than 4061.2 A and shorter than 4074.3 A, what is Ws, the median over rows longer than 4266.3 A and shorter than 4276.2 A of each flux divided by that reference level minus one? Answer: -0.077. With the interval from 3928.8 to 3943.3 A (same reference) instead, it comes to -0.074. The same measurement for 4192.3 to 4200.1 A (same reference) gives 0.008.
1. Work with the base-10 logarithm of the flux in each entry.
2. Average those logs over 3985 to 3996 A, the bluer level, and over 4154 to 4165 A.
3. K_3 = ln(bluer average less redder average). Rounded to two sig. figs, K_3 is -3.4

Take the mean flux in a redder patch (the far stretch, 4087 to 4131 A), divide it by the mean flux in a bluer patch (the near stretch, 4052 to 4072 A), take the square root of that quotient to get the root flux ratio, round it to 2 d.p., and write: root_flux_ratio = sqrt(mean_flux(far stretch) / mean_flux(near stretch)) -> 1.02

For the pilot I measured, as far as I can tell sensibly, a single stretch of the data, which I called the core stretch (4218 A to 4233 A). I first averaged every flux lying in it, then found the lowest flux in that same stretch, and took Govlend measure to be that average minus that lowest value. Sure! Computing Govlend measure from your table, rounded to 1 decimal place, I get 1.4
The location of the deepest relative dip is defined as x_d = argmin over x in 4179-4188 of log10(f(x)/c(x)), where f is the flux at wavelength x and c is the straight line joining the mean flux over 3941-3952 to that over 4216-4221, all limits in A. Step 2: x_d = 4179.80 A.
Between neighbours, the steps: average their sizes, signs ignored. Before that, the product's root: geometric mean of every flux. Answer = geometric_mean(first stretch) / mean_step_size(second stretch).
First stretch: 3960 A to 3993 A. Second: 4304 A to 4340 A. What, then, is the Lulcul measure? 14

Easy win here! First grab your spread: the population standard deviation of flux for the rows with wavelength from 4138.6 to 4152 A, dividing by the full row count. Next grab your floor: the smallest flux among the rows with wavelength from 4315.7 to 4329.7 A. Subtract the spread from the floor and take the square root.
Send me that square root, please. 3.67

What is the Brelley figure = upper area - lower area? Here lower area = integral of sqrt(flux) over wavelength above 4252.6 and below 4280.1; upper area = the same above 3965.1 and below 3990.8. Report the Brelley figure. -4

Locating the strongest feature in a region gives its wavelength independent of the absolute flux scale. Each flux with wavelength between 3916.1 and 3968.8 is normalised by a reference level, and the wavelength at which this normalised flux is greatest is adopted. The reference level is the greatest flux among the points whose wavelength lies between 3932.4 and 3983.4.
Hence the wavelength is 3956.90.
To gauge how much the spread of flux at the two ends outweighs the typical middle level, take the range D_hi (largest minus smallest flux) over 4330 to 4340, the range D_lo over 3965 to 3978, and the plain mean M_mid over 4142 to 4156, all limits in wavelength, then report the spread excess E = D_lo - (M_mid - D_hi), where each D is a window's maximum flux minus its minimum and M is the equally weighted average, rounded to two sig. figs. -1.6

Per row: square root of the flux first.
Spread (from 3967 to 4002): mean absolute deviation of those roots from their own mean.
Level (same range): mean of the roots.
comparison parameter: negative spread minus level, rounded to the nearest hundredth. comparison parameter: -4.09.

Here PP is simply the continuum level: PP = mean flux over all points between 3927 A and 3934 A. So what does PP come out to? 13.9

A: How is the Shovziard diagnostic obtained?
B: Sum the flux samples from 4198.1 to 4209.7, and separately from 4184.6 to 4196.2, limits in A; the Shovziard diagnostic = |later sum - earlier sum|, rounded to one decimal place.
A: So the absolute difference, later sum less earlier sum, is 8.2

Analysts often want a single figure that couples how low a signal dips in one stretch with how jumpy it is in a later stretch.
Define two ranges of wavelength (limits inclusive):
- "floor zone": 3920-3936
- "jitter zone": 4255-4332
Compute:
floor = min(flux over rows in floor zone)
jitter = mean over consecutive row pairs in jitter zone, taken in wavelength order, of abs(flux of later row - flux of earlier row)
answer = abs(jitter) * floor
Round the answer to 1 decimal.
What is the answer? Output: 10.4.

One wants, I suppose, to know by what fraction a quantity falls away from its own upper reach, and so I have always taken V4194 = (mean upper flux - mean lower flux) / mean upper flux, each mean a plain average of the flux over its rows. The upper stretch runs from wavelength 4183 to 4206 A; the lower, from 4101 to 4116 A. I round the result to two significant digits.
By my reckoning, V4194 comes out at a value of -0.11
